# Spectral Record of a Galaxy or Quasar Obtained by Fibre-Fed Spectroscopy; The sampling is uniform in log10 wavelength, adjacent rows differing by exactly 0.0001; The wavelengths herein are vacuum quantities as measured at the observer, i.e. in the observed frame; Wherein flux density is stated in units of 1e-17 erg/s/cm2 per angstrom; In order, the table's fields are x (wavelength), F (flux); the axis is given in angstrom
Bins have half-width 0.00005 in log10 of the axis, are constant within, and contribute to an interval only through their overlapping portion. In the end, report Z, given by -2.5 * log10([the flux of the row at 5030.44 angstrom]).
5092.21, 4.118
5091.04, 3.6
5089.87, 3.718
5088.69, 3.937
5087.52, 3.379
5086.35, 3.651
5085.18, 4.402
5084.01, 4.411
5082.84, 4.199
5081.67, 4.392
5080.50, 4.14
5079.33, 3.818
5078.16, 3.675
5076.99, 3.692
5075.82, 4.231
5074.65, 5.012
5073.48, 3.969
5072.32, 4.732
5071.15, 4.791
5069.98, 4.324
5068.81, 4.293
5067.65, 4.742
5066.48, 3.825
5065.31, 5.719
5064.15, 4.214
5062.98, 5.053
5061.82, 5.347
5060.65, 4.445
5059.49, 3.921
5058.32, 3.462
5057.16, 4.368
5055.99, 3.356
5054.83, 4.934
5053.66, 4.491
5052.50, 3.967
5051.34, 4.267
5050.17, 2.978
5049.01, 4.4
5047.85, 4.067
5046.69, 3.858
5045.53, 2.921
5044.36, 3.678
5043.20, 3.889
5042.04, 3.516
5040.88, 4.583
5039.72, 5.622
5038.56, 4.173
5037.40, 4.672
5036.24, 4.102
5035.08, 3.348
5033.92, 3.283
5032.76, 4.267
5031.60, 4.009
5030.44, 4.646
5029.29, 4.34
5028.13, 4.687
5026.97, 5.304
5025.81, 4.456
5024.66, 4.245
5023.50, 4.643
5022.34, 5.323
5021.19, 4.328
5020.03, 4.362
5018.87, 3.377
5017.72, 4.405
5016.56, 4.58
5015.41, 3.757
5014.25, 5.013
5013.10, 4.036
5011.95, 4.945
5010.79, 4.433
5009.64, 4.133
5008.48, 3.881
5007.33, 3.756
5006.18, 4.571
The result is -1.67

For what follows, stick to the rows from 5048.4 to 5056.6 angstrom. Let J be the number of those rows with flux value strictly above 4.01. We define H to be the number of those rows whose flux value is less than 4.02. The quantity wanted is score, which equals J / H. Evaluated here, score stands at 1.3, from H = 3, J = 4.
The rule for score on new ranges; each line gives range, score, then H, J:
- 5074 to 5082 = 1.3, 3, 4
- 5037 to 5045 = 1.3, 3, 4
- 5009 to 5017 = 6.0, 1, 6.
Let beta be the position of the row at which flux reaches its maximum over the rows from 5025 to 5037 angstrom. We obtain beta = 5026.97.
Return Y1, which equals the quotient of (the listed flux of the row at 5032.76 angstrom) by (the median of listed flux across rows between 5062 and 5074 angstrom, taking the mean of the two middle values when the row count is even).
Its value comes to 0.94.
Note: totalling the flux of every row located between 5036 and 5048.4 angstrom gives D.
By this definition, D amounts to 45.1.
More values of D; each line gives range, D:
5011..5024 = 48.8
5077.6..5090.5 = 43.7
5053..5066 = 49.3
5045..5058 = 43.6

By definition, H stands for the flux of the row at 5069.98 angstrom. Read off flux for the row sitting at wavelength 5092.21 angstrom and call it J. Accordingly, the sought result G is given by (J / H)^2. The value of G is 0.9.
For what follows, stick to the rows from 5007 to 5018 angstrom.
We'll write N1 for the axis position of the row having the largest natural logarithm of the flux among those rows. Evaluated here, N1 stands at 5014.25 angstrom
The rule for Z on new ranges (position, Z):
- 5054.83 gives -1.73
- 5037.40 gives -1.67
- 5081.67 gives -1.61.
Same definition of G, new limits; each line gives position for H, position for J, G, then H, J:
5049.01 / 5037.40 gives 1.1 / 4.4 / 4.672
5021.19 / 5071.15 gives 1.2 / 4.328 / 4.791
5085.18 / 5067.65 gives 1.2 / 4.402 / 4.742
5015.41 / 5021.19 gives 1.3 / 3.757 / 4.328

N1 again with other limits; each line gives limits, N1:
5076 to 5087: 5084.01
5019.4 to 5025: 5022.34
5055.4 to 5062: 5061.82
